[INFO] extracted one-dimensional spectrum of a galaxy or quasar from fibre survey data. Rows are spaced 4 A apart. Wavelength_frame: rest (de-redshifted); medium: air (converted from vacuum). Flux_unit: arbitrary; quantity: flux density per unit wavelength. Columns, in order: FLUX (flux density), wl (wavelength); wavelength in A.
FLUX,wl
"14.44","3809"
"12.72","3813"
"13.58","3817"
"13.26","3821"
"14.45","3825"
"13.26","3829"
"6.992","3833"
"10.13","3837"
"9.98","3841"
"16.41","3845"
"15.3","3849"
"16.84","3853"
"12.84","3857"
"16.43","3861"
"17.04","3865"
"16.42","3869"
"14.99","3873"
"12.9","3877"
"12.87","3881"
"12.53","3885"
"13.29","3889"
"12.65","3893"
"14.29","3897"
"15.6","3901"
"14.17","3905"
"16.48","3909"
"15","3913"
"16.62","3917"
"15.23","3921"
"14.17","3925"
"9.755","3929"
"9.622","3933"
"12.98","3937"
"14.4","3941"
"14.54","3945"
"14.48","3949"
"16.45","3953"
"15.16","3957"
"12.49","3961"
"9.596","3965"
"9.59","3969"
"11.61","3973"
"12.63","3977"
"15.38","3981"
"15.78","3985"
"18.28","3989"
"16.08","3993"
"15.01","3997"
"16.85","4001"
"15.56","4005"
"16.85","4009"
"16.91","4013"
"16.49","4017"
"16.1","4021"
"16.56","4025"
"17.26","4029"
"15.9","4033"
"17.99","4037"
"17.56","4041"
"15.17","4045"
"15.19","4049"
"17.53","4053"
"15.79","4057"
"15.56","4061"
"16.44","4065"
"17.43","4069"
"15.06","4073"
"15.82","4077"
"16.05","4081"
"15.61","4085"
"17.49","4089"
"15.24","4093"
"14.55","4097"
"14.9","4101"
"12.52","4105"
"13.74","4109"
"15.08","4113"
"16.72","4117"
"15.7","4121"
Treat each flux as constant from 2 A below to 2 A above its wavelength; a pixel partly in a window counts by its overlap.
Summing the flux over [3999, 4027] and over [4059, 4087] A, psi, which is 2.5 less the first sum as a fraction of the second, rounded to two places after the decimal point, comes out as 1.47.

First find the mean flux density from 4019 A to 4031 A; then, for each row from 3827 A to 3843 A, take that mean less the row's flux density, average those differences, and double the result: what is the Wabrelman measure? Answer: 13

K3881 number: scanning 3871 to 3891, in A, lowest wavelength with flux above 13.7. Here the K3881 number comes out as 3873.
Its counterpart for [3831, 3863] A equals 3845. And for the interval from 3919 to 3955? 3921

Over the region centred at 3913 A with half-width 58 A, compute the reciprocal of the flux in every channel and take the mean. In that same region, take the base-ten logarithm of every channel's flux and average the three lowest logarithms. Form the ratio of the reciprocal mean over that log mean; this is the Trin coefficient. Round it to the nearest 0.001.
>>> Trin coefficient 0.075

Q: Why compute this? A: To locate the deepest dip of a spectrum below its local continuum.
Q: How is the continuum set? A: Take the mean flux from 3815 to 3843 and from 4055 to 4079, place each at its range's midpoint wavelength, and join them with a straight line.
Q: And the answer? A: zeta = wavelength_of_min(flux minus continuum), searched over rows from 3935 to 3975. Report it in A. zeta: 3969 A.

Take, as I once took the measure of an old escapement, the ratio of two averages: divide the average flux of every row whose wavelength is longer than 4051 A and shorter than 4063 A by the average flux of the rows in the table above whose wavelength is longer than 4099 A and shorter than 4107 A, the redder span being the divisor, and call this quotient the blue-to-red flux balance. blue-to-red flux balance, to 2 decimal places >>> 1.19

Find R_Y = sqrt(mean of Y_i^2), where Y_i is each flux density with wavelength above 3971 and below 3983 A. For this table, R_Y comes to 13.3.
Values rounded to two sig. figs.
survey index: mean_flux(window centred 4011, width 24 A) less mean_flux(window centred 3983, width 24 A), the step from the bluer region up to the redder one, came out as 1.5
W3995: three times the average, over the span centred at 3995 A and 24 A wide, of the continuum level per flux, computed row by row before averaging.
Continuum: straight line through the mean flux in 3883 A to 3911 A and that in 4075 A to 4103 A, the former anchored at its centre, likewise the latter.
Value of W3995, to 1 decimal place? 2.8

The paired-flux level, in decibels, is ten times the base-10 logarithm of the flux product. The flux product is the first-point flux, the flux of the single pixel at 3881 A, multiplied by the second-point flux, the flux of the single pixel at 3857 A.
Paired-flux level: 22.2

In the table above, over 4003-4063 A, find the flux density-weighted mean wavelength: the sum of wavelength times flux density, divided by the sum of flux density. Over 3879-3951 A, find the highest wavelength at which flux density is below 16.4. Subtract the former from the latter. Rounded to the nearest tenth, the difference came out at -83.9 A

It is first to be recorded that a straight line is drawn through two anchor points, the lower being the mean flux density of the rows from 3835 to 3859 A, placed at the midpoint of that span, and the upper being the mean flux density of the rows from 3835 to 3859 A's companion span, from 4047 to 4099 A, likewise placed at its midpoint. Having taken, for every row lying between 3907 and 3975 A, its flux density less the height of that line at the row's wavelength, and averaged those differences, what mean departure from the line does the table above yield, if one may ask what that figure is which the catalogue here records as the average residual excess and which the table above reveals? -1.2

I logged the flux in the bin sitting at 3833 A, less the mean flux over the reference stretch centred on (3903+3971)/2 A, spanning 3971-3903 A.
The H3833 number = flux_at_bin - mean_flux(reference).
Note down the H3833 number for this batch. -6.6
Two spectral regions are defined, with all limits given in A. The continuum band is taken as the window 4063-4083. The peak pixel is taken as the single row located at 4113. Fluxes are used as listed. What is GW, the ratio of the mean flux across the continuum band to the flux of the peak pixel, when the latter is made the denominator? 1.07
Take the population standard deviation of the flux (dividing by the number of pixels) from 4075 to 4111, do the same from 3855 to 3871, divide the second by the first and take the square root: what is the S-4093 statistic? 1.11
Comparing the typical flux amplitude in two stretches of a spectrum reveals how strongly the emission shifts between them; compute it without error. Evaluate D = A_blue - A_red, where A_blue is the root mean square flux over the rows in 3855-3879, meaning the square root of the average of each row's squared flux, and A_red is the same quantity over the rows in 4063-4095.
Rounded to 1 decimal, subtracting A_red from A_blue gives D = -1.0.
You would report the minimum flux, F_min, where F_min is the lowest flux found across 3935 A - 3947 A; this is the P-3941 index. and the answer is 12.98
